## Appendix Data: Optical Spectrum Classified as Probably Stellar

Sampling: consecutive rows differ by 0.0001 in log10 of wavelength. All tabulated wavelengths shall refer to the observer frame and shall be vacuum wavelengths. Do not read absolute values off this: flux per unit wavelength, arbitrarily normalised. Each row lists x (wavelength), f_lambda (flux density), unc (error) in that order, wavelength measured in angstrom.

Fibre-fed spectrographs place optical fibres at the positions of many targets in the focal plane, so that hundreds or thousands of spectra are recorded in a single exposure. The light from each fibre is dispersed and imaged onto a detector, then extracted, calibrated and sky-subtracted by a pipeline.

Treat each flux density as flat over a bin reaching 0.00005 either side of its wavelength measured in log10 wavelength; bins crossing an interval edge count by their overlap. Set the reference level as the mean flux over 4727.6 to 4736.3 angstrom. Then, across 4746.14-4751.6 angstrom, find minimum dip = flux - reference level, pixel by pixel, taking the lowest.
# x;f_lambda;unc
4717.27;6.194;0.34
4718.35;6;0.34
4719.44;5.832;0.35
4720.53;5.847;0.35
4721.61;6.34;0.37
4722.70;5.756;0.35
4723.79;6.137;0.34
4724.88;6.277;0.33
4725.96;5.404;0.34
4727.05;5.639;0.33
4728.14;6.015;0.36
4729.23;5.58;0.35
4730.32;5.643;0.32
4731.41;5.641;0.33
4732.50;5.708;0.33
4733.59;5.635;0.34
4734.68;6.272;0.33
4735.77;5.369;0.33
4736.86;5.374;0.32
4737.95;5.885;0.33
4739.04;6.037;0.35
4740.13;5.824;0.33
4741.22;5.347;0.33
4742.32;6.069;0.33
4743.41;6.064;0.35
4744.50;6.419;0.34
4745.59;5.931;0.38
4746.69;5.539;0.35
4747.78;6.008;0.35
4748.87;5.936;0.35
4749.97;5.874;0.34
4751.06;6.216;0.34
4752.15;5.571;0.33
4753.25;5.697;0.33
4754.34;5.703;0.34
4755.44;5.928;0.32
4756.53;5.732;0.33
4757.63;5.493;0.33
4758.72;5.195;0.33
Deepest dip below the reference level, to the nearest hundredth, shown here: -0.19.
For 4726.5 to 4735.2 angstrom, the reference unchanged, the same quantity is -0.15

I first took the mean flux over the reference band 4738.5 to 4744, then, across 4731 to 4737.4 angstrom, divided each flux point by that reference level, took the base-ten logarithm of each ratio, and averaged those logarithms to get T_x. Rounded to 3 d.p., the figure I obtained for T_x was -0.016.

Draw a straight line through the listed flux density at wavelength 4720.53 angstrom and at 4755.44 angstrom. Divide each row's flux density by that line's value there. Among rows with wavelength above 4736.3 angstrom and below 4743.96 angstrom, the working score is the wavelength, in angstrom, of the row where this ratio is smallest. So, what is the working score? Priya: 4741.22 angstrom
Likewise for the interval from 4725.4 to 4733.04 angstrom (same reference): 4725.96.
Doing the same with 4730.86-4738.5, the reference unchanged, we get 4735.77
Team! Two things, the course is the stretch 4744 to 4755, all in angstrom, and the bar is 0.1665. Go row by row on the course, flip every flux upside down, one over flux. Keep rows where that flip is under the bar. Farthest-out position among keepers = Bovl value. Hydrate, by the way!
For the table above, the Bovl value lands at 4751.06 angstrom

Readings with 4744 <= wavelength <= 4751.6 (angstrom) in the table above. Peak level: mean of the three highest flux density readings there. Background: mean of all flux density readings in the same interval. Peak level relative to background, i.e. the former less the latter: 0.23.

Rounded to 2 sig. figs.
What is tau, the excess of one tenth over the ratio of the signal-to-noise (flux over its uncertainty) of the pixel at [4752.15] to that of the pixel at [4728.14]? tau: -0.91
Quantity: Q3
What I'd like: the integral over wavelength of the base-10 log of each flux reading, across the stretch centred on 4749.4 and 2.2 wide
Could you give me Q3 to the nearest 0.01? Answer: 1.69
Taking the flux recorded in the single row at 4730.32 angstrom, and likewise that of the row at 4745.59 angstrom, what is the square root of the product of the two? 5.79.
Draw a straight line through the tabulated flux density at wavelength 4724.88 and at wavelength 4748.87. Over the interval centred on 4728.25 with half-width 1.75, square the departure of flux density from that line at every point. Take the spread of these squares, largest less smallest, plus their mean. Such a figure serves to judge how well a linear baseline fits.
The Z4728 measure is 0.63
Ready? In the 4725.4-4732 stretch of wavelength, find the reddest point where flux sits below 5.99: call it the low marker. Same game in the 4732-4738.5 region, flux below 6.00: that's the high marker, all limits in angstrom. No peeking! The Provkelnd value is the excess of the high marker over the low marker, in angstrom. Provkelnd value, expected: 6.5 angstrom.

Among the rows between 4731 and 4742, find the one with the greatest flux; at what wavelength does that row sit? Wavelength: 4734.68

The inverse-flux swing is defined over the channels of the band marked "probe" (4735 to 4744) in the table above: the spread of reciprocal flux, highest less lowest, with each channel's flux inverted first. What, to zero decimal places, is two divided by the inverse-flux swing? 90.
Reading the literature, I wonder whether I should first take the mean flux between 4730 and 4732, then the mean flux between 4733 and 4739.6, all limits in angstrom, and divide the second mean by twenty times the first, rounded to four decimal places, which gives 0.0511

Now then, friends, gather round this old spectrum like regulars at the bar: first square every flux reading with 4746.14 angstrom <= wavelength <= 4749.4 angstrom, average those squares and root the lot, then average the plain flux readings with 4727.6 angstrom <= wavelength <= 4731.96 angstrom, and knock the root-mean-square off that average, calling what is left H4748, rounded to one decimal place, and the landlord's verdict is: -0.1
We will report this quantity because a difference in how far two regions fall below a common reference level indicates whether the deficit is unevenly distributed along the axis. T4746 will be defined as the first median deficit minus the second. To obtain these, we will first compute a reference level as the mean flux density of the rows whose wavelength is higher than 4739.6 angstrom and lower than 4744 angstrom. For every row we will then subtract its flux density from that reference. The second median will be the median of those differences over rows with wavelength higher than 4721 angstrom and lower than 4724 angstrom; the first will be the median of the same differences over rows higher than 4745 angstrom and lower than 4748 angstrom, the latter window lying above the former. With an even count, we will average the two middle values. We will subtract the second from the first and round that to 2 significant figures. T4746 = 0.21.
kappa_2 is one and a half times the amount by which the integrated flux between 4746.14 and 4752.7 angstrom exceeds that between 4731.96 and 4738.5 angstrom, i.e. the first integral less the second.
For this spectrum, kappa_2 1.6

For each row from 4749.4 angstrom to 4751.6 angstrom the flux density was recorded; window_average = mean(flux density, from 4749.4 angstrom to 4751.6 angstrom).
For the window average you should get 6.04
